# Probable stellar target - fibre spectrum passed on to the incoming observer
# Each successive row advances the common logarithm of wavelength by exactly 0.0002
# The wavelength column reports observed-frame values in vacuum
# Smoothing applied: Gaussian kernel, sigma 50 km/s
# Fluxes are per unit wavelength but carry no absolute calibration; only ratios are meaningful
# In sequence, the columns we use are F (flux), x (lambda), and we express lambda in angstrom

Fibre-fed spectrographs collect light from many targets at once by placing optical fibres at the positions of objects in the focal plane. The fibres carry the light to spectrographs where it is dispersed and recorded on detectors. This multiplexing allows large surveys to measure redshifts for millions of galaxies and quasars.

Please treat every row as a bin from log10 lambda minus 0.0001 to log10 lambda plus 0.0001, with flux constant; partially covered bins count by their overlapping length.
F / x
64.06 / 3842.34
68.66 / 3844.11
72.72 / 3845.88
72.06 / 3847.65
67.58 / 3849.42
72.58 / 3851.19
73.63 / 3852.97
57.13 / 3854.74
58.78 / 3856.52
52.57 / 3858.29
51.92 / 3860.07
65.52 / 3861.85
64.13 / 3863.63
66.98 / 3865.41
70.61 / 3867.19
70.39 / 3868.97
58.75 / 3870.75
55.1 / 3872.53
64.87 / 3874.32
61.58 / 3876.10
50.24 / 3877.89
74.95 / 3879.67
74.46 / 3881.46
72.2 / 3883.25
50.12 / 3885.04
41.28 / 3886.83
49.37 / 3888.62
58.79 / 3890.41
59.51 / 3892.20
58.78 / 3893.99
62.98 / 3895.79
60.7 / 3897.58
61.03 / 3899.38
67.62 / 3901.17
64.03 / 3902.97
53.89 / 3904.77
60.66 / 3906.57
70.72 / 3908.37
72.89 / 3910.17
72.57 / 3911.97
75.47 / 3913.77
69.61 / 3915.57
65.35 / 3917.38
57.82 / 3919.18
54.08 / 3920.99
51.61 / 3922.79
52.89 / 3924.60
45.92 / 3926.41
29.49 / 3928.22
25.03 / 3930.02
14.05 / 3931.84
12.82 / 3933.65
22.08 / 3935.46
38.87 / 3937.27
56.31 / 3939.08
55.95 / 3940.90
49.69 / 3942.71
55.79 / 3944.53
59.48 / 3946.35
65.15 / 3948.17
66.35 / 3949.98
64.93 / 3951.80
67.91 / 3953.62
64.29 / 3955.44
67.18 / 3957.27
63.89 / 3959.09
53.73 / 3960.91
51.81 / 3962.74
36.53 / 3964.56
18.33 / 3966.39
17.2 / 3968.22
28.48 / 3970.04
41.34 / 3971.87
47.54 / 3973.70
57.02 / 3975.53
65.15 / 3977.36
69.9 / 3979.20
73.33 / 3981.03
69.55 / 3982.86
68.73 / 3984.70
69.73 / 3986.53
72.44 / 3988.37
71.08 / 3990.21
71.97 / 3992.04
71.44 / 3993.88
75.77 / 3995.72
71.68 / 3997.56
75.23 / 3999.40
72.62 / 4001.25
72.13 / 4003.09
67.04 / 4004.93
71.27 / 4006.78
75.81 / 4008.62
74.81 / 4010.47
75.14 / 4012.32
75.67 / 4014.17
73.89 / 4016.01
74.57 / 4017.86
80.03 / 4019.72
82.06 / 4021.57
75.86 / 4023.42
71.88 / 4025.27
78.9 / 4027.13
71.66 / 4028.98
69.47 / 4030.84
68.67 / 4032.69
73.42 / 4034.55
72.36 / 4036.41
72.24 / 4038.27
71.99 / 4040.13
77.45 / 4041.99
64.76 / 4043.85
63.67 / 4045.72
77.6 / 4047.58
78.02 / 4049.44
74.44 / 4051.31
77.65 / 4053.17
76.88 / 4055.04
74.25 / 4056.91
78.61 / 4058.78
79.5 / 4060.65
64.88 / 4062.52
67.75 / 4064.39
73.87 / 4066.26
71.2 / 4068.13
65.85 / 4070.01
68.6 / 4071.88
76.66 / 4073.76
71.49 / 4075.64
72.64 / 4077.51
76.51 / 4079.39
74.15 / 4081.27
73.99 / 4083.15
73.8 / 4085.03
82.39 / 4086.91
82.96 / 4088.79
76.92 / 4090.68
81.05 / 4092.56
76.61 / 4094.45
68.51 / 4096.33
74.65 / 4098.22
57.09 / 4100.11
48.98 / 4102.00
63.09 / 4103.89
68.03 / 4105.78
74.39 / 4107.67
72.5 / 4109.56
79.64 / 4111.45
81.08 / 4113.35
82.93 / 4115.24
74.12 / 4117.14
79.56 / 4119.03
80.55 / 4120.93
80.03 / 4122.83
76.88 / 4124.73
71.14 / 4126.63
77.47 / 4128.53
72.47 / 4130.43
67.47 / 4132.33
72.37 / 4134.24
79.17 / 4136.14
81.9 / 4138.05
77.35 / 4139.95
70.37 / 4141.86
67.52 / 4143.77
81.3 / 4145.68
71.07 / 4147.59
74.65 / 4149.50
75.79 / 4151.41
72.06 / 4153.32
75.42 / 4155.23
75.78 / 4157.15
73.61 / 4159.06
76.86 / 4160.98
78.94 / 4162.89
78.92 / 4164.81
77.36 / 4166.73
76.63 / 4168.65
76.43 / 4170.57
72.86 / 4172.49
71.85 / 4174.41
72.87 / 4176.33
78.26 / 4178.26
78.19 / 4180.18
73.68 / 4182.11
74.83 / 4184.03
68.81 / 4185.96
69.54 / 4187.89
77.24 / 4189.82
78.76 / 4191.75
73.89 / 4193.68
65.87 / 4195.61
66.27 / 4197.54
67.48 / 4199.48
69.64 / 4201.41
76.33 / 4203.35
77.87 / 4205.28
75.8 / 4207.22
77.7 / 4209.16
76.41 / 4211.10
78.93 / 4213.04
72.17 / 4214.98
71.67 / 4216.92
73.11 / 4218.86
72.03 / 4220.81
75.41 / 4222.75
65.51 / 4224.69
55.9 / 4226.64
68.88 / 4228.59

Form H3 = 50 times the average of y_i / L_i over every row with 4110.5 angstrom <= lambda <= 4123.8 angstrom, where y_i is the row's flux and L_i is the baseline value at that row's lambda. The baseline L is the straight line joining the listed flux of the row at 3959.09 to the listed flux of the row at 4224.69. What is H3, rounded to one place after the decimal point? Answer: 61.4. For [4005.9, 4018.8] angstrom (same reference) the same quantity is 58.0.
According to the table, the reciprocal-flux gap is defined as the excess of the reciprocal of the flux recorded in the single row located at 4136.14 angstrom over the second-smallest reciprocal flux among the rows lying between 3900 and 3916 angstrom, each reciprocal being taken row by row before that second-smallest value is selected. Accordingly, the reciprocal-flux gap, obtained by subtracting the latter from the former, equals -0.0011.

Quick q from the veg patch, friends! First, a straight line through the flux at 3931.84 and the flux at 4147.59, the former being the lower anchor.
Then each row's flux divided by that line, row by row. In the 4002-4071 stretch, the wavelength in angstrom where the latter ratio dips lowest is 4070.01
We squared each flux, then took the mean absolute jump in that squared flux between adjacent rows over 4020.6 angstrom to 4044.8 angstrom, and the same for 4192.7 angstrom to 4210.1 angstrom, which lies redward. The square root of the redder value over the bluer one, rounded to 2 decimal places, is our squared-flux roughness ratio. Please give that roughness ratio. 0.82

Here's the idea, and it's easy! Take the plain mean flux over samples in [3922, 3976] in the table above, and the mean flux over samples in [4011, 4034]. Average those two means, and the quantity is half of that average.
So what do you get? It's 30.2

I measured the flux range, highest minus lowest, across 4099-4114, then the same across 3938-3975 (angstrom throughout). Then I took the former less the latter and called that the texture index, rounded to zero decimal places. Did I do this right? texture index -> -19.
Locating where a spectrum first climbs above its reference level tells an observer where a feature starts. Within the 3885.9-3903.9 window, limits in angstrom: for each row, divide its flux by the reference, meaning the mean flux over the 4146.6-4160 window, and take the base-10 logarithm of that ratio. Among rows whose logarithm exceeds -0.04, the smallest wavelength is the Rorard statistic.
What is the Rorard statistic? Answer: 3901.17 angstrom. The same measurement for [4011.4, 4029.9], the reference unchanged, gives 4012.32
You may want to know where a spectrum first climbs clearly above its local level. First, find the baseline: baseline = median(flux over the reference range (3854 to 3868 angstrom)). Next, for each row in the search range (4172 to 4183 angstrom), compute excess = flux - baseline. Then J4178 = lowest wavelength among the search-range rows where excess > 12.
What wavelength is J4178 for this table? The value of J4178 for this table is 4178.26 angstrom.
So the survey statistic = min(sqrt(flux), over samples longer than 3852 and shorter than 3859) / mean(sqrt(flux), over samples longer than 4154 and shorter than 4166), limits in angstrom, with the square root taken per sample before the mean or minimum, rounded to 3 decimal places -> 0.829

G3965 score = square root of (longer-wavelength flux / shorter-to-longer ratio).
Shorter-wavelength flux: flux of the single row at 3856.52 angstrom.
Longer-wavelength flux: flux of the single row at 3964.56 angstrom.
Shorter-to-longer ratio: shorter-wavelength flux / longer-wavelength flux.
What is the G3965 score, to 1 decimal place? 4.8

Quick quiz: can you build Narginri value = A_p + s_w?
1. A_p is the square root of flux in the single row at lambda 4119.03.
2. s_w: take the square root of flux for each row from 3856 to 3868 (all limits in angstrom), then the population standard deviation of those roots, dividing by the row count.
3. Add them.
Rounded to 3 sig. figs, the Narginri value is 9.35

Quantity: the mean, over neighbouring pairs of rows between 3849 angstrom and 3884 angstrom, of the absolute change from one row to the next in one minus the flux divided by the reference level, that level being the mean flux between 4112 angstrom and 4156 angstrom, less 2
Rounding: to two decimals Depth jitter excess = -1.92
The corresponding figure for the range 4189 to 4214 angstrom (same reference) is -1.96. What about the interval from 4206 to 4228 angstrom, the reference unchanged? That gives -1.95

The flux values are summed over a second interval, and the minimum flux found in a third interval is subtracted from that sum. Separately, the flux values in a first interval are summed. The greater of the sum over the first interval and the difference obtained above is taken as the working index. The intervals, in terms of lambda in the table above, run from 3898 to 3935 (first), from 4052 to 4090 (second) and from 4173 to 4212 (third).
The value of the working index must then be 1418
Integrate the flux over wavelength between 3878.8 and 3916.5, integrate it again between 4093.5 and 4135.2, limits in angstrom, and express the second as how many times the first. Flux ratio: 1.27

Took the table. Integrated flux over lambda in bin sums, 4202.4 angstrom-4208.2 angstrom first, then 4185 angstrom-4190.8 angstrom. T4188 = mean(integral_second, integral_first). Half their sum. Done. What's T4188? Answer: 431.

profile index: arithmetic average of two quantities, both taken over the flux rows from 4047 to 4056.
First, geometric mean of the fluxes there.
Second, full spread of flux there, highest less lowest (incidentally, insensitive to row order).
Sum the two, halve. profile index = 40.2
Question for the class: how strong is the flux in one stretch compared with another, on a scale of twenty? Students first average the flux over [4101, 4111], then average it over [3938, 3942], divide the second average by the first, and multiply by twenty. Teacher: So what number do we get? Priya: 17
